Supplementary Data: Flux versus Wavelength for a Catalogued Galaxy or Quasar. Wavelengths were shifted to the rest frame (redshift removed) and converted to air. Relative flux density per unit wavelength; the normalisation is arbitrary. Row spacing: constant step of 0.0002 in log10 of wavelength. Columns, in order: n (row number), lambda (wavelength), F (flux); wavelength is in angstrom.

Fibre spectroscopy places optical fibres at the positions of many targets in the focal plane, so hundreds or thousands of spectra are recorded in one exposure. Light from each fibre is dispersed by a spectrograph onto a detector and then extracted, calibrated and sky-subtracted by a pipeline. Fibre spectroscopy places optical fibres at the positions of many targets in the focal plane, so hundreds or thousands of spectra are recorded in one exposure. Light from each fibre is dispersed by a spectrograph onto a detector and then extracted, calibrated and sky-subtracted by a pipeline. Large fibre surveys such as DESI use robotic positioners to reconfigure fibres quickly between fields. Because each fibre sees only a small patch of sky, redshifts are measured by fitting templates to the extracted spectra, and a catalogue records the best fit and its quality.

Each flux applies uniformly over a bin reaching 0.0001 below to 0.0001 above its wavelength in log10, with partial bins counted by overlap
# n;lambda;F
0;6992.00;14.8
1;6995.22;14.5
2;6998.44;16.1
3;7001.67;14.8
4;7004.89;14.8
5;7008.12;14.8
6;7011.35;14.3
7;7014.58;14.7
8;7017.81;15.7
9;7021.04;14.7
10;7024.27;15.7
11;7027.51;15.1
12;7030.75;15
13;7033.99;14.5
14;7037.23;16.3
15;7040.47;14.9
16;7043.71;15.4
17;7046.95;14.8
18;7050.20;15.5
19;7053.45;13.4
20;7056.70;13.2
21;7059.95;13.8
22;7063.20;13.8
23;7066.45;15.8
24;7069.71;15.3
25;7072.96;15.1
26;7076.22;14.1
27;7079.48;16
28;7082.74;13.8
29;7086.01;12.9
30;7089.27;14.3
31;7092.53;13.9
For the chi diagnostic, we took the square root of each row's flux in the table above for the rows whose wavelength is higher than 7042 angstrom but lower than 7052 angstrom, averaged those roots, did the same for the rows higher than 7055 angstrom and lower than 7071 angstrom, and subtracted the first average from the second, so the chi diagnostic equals -0.11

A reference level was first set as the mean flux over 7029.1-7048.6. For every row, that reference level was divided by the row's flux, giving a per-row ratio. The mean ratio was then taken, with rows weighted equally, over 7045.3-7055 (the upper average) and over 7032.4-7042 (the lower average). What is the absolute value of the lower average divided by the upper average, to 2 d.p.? 0.96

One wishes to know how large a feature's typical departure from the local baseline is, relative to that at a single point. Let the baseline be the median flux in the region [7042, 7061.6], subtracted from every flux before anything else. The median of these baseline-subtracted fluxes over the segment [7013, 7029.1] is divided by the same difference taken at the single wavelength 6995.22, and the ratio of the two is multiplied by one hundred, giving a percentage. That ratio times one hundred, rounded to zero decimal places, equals 400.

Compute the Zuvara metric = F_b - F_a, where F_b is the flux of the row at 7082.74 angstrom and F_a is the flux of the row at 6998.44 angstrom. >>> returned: -2.3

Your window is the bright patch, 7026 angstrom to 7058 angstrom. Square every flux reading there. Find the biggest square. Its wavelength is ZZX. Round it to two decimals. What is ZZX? 7037.23 angstrom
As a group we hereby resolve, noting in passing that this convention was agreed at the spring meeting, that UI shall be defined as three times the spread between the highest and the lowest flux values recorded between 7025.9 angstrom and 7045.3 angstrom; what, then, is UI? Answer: 5.4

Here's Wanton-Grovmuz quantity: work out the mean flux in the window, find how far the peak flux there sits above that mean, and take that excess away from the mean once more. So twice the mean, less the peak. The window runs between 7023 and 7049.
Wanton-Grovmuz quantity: 14.12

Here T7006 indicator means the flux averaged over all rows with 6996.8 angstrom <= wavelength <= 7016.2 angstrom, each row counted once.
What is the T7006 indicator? 14.9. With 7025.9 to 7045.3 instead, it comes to 15.2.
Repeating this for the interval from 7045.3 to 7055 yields 14.6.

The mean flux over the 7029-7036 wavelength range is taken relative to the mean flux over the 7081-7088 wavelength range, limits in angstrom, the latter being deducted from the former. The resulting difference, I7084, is 1.4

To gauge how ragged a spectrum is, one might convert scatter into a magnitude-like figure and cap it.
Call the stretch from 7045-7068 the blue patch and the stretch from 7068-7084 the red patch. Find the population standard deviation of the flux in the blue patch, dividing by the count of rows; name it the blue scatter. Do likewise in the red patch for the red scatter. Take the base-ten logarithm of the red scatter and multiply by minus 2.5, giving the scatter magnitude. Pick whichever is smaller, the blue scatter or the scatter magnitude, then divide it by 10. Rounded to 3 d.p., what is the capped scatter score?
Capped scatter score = 0.023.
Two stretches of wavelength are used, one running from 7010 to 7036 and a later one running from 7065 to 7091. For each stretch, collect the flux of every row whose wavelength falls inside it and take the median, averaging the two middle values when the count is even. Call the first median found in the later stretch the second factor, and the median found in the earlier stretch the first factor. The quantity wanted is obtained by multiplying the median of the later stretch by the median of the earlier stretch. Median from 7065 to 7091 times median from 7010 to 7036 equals 218.3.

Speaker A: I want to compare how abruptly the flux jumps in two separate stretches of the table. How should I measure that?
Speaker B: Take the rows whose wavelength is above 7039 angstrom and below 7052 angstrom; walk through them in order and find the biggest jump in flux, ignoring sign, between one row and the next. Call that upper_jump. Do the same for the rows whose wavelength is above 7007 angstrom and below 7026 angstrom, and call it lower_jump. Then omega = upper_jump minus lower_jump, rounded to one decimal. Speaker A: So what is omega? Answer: -0.3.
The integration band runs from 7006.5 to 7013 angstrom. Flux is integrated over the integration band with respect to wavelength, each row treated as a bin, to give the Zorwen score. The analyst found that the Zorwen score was 94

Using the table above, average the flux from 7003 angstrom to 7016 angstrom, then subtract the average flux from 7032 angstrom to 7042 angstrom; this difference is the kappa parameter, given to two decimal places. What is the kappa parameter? -0.58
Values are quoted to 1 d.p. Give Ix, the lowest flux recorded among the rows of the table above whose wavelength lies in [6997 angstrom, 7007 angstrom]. 14.8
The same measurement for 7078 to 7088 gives 12.9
